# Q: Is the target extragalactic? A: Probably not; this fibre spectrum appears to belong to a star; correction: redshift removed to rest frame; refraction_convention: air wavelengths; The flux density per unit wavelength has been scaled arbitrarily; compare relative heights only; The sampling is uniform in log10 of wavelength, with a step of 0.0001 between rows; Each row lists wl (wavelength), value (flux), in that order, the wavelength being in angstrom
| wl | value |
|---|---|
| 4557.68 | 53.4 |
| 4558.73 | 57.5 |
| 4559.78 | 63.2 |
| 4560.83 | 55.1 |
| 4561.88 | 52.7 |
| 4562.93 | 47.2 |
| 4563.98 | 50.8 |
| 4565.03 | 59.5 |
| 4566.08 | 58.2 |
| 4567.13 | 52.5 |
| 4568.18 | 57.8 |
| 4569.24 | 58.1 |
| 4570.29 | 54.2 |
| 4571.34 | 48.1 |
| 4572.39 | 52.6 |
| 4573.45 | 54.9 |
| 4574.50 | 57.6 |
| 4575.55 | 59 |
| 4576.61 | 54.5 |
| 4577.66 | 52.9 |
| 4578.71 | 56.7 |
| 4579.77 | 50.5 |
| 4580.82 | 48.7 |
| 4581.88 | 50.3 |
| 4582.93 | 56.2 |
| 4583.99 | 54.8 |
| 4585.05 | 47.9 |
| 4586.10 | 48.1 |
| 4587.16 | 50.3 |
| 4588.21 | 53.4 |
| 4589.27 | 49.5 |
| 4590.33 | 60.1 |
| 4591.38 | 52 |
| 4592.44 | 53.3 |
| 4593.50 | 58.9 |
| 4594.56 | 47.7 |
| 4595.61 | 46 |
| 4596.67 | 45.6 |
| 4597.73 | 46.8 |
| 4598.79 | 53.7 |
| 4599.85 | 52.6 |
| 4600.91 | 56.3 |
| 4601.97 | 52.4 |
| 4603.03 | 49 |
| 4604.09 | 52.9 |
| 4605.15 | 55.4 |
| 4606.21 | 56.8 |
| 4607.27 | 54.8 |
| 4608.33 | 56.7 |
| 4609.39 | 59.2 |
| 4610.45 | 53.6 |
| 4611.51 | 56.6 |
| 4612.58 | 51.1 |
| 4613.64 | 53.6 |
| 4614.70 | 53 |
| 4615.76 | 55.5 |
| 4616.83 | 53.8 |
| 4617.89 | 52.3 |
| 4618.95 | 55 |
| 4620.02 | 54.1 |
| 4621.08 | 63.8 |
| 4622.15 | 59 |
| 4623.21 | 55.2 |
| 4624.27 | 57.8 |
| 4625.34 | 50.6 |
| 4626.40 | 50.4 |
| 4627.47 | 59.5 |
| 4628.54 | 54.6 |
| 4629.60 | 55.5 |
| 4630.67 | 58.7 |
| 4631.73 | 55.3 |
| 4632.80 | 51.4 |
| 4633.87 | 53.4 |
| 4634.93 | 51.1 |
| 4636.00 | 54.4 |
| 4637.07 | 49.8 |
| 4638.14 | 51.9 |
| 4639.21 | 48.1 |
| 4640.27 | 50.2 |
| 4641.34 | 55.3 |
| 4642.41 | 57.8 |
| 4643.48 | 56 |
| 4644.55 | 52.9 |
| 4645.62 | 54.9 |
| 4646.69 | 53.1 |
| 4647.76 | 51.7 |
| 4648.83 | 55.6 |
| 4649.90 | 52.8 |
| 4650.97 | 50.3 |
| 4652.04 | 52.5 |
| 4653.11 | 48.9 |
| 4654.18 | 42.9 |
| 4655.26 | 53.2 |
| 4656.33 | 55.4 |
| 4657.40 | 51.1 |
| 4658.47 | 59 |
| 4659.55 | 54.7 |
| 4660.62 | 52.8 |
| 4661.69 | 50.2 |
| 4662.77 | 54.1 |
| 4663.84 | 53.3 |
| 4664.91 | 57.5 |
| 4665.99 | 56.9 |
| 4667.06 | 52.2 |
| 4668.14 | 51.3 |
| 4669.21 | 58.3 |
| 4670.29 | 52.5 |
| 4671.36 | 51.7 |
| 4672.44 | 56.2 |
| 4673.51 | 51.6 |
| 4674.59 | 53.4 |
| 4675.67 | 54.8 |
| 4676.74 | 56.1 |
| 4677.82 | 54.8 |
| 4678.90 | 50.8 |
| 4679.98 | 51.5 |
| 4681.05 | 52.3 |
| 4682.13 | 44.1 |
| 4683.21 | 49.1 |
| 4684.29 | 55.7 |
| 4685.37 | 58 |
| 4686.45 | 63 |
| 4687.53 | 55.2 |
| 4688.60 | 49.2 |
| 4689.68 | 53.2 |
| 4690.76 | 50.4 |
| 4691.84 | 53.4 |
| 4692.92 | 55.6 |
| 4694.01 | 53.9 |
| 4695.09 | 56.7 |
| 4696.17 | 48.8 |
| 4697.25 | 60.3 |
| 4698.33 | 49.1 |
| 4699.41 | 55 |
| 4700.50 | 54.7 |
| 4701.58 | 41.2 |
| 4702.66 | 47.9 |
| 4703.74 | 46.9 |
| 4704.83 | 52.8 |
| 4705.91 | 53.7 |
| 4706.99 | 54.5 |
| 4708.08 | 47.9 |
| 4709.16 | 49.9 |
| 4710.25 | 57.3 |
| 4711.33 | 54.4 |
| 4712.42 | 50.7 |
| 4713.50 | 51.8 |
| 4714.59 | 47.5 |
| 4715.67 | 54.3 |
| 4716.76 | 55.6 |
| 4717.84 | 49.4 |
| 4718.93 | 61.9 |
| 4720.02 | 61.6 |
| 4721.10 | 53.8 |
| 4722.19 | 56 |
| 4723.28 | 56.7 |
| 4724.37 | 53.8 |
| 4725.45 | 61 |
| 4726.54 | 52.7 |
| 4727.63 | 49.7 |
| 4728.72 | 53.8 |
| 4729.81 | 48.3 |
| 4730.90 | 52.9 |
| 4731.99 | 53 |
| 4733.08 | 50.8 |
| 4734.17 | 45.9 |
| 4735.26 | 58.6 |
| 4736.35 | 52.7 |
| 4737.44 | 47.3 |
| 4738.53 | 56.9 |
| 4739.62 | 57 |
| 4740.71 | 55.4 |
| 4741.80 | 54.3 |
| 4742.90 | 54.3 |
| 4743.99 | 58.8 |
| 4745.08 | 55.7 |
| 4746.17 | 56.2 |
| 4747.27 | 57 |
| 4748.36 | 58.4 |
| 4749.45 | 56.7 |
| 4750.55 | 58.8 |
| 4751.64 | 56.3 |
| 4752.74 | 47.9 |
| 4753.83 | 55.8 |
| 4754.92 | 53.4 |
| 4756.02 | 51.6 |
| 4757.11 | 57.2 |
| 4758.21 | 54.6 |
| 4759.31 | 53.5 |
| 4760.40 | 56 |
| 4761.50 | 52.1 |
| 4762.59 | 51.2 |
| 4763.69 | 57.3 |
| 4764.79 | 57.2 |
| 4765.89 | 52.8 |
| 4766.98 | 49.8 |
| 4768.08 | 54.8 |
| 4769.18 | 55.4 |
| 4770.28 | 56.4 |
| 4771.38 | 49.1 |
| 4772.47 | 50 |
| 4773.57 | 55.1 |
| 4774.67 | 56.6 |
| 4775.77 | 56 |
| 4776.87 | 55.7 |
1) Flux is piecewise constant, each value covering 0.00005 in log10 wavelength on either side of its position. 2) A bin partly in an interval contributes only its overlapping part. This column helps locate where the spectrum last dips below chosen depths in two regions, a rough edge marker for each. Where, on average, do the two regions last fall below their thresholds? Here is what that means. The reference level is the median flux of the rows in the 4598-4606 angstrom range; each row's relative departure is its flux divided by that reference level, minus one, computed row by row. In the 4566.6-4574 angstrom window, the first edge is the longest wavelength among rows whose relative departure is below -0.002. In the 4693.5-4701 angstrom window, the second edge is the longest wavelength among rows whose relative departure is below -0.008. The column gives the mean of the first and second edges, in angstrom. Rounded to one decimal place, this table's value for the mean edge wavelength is 4635.4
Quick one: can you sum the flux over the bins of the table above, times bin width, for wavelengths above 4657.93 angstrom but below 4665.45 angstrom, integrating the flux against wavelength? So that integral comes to 410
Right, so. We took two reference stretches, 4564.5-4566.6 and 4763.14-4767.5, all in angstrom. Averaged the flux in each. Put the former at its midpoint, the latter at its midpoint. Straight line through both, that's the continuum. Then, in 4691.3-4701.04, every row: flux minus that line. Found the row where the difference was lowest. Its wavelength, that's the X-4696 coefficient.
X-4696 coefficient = 4696.17 angstrom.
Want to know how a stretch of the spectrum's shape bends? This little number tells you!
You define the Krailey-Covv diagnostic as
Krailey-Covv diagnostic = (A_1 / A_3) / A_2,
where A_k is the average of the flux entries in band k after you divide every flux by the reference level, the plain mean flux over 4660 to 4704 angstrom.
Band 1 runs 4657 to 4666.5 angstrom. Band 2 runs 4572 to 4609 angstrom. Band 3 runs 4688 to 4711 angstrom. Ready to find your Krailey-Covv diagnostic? 1.05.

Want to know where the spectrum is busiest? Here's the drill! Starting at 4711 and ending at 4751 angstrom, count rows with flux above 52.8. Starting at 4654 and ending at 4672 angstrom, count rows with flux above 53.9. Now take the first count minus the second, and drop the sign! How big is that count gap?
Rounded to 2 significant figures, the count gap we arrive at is 19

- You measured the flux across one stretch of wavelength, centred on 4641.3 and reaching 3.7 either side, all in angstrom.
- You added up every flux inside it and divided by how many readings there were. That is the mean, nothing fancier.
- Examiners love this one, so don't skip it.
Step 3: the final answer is 53.2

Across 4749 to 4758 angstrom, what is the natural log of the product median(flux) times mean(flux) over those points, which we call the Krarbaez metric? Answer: 8.03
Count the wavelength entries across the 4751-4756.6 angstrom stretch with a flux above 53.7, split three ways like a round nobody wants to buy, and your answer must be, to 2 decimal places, 0.67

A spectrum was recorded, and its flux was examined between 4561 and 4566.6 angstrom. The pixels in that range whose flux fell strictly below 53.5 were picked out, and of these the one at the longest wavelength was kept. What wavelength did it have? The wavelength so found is 4563.98 angstrom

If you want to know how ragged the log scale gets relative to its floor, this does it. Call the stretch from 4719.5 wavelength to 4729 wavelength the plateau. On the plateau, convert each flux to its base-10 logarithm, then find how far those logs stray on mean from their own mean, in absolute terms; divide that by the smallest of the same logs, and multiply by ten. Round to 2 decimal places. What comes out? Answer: 0.14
